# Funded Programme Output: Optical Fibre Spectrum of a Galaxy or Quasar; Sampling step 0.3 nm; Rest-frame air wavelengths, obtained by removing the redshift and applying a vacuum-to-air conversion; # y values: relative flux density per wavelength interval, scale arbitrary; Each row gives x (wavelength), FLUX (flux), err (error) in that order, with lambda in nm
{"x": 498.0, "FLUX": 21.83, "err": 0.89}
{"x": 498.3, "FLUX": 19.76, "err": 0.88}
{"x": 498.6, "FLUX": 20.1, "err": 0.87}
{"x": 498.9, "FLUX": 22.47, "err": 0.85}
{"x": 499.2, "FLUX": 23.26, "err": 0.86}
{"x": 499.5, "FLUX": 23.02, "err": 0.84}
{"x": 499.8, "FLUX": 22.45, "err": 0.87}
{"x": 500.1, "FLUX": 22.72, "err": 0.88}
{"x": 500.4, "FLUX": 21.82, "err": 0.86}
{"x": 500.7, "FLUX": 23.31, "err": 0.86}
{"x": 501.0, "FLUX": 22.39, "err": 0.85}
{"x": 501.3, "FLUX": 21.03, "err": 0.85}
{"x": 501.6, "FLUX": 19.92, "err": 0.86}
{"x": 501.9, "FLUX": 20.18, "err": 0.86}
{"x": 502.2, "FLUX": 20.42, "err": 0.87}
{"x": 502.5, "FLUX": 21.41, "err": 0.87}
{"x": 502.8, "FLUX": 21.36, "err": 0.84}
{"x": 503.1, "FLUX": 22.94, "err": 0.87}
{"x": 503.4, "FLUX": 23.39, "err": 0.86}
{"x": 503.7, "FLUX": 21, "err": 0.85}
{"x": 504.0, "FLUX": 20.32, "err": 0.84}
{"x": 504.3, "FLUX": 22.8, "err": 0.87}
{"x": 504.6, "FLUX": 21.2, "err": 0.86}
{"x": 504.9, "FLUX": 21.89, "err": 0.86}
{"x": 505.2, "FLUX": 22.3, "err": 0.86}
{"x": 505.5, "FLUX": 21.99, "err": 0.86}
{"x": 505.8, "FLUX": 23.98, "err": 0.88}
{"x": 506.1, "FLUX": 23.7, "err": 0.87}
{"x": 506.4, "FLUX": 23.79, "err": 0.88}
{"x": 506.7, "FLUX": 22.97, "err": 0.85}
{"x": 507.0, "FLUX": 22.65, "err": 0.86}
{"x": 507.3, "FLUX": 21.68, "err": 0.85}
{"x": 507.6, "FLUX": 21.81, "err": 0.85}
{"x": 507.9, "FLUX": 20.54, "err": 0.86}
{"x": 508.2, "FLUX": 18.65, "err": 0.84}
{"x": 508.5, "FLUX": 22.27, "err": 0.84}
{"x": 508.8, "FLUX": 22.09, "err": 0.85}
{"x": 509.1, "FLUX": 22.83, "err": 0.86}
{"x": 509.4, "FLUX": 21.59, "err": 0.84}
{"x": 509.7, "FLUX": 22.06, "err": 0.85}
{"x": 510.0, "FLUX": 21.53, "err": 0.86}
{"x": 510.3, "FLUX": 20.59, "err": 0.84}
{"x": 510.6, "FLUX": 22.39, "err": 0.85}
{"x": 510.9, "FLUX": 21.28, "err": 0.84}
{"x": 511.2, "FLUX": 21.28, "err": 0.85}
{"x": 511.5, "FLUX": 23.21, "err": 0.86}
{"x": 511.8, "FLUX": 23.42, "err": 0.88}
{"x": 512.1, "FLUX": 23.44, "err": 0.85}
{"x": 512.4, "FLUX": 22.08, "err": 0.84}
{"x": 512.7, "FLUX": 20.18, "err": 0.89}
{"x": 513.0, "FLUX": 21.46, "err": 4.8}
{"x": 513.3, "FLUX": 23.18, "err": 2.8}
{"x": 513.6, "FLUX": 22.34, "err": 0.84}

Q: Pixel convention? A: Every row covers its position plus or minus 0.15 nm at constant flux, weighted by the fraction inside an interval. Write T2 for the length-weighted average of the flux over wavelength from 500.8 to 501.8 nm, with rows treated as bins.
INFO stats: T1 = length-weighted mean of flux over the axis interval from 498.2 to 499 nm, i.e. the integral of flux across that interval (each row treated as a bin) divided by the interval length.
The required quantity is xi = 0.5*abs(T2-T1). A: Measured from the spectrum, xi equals 0.2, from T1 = 20.7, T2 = 21.2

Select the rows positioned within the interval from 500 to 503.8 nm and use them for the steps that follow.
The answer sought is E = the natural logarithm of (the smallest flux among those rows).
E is 2.99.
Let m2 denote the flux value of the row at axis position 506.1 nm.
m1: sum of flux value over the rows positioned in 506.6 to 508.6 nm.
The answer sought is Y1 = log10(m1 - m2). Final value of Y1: 2.10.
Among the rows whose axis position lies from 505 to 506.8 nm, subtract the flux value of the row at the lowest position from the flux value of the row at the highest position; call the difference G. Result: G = 1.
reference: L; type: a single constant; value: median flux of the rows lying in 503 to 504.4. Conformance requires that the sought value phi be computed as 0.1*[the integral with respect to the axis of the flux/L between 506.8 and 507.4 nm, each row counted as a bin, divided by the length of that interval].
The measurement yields 0.098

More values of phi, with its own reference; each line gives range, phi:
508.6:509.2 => 0.098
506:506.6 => 0.104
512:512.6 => 0.099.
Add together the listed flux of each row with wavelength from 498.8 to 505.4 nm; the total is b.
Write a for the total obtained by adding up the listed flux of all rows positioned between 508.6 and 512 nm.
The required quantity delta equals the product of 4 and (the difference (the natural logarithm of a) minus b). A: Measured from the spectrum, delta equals -1904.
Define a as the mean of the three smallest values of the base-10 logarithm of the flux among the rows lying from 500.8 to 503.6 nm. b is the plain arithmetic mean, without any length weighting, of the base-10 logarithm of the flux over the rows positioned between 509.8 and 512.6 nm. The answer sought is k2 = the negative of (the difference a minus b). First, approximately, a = 1.30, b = 1.34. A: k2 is 0.040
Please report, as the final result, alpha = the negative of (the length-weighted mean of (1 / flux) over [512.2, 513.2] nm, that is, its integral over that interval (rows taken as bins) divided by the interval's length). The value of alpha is -0.047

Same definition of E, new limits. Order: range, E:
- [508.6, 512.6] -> 3.02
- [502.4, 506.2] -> 3.01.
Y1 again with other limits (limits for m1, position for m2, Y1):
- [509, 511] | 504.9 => 2.12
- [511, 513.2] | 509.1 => 2.12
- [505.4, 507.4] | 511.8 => 2.14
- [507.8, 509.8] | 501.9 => 2.11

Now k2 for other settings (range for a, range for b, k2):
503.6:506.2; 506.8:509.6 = 0.014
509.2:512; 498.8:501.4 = 0.029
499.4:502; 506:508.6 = 0.032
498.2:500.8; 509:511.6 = 0.027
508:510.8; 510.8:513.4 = 0.039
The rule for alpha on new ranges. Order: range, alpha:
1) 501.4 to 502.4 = -0.049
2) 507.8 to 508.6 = -0.049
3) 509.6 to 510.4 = -0.047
